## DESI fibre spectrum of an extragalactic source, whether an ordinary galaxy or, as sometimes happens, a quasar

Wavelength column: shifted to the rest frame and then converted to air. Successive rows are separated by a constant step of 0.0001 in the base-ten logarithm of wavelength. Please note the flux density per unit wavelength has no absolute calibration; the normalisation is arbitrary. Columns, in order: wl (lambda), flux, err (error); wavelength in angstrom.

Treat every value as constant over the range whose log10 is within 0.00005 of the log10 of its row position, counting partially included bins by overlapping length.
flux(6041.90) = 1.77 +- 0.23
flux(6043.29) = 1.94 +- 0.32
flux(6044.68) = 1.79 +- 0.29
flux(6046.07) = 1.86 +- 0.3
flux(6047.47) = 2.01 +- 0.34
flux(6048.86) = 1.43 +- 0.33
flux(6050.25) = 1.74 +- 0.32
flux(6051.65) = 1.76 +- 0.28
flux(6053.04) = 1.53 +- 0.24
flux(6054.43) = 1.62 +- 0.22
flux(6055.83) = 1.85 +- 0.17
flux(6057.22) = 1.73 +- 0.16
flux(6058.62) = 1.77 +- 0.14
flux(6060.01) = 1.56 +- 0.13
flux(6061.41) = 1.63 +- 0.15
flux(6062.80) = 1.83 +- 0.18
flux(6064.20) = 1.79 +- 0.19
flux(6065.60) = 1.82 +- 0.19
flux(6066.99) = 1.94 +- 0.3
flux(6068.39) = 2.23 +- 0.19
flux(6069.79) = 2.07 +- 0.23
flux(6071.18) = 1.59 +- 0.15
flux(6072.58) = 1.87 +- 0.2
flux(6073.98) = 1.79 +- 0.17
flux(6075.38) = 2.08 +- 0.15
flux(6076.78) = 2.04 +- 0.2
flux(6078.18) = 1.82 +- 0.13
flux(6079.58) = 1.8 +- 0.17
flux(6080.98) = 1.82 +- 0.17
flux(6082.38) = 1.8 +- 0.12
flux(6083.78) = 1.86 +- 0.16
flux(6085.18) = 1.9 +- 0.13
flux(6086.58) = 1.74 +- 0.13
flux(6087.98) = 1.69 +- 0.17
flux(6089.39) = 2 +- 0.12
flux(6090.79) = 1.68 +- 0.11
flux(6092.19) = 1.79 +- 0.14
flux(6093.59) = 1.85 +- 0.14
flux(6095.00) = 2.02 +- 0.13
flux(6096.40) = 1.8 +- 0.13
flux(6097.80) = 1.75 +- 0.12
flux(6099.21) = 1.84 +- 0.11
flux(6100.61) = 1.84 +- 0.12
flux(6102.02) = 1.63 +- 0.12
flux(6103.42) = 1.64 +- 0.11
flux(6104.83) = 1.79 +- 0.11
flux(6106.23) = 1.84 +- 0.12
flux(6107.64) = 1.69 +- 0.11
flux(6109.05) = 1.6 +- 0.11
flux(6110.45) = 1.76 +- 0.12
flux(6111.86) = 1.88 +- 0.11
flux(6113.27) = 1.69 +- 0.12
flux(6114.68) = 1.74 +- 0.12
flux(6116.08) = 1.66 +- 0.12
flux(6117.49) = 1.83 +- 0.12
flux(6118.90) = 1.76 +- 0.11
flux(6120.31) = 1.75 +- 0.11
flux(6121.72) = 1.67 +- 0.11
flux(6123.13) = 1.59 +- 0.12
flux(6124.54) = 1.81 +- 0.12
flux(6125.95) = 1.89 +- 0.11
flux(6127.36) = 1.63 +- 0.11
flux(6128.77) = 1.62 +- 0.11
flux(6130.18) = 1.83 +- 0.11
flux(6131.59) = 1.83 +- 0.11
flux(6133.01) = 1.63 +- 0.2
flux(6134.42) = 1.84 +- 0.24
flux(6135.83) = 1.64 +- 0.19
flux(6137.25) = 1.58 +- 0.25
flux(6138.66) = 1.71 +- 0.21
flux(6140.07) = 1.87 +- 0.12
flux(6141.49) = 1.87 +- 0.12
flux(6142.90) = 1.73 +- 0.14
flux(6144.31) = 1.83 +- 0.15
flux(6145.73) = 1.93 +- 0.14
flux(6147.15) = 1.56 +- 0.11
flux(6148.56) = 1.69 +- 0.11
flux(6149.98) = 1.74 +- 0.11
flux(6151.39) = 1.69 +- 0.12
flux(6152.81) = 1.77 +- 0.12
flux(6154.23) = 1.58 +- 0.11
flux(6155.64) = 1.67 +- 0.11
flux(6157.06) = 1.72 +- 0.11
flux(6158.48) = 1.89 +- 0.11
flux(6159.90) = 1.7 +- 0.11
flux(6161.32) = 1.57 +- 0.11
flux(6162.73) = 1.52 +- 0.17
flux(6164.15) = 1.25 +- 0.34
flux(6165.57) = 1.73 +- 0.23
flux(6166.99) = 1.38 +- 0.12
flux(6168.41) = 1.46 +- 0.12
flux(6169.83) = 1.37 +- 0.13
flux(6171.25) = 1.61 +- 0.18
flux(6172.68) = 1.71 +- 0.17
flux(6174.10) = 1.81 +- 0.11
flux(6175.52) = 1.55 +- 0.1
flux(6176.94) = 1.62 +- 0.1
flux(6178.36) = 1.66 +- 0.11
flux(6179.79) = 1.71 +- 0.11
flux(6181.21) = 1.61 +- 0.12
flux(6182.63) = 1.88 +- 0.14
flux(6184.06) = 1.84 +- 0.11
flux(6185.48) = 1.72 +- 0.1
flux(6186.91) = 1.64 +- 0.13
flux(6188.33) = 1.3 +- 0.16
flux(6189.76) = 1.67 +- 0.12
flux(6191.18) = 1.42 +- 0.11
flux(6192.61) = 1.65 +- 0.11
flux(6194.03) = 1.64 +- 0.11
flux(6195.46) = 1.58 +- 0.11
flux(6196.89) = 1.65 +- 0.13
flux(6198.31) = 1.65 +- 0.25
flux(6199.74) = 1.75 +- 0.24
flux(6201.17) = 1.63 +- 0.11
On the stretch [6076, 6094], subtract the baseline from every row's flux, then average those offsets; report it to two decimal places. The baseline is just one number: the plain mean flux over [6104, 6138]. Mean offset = 0.10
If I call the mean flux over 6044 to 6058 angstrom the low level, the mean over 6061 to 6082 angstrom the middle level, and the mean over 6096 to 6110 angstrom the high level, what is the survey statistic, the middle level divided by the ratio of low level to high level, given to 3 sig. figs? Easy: 1.89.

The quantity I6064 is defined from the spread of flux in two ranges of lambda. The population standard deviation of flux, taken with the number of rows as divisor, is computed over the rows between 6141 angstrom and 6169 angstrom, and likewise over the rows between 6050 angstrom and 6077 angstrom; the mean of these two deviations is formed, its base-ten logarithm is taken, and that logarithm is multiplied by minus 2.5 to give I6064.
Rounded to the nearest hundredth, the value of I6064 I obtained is 1.89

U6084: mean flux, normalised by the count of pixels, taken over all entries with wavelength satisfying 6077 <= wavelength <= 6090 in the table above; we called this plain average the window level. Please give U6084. 1.83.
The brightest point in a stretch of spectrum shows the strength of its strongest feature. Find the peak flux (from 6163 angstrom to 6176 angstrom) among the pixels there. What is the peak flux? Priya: 1.81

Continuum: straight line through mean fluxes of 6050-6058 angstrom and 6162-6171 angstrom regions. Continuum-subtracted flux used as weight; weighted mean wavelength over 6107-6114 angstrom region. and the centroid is 6111.1 angstrom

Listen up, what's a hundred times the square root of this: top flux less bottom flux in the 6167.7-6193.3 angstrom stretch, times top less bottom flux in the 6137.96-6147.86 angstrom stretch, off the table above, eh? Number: 46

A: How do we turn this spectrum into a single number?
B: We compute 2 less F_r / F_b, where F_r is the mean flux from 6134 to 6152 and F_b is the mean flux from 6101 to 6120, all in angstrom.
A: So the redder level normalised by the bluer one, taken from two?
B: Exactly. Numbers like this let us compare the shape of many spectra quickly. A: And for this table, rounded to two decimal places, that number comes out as 0.99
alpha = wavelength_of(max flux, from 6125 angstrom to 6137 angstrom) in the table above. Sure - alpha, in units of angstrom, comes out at 6125.95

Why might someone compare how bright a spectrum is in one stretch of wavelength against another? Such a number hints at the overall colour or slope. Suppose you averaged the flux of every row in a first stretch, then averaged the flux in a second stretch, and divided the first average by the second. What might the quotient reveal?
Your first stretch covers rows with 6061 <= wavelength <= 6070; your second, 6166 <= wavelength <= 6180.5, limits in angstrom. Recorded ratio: 1.20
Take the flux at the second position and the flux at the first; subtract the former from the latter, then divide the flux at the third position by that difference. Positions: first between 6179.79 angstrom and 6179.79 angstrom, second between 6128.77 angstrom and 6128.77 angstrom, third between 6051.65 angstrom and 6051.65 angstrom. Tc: 20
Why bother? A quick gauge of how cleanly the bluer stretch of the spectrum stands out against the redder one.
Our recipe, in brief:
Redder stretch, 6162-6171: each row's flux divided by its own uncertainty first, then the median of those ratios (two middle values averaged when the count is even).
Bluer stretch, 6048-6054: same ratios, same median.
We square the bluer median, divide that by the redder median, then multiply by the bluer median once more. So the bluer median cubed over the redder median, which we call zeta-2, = 21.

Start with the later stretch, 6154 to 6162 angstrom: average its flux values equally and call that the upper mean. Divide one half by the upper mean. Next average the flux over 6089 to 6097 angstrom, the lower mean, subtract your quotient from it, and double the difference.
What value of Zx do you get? 3.12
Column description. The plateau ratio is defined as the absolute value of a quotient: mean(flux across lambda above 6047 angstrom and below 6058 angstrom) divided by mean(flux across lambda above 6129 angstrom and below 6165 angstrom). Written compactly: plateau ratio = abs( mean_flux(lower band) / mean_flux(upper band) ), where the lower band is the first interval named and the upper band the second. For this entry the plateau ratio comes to 1.00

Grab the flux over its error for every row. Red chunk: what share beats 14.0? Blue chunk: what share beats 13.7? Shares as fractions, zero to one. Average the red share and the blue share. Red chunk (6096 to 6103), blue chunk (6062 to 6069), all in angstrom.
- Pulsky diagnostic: 0.3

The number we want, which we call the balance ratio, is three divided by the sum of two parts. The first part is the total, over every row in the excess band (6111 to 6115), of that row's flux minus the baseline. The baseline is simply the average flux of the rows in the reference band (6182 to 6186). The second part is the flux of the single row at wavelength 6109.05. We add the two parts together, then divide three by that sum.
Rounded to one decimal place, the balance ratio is 2.0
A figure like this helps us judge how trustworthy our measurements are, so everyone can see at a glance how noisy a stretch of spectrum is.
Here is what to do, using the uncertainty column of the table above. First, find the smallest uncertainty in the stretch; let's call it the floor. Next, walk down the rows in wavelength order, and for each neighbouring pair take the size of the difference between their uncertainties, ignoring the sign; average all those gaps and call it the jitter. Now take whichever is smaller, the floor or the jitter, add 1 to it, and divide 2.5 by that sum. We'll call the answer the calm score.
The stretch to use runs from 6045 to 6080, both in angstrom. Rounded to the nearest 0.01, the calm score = 2.41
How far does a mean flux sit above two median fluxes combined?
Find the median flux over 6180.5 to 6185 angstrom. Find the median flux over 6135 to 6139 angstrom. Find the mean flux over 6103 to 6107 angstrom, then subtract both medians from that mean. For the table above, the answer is -1.72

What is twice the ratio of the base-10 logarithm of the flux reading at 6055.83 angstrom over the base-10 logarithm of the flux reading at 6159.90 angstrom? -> 2.32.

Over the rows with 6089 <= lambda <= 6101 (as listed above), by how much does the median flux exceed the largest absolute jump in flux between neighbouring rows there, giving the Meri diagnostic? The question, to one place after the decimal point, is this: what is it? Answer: 1.5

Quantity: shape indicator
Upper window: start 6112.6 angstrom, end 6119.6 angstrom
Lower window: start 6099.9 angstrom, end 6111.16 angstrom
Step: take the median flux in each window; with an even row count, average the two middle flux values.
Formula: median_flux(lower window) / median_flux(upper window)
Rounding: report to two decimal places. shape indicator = 0.99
